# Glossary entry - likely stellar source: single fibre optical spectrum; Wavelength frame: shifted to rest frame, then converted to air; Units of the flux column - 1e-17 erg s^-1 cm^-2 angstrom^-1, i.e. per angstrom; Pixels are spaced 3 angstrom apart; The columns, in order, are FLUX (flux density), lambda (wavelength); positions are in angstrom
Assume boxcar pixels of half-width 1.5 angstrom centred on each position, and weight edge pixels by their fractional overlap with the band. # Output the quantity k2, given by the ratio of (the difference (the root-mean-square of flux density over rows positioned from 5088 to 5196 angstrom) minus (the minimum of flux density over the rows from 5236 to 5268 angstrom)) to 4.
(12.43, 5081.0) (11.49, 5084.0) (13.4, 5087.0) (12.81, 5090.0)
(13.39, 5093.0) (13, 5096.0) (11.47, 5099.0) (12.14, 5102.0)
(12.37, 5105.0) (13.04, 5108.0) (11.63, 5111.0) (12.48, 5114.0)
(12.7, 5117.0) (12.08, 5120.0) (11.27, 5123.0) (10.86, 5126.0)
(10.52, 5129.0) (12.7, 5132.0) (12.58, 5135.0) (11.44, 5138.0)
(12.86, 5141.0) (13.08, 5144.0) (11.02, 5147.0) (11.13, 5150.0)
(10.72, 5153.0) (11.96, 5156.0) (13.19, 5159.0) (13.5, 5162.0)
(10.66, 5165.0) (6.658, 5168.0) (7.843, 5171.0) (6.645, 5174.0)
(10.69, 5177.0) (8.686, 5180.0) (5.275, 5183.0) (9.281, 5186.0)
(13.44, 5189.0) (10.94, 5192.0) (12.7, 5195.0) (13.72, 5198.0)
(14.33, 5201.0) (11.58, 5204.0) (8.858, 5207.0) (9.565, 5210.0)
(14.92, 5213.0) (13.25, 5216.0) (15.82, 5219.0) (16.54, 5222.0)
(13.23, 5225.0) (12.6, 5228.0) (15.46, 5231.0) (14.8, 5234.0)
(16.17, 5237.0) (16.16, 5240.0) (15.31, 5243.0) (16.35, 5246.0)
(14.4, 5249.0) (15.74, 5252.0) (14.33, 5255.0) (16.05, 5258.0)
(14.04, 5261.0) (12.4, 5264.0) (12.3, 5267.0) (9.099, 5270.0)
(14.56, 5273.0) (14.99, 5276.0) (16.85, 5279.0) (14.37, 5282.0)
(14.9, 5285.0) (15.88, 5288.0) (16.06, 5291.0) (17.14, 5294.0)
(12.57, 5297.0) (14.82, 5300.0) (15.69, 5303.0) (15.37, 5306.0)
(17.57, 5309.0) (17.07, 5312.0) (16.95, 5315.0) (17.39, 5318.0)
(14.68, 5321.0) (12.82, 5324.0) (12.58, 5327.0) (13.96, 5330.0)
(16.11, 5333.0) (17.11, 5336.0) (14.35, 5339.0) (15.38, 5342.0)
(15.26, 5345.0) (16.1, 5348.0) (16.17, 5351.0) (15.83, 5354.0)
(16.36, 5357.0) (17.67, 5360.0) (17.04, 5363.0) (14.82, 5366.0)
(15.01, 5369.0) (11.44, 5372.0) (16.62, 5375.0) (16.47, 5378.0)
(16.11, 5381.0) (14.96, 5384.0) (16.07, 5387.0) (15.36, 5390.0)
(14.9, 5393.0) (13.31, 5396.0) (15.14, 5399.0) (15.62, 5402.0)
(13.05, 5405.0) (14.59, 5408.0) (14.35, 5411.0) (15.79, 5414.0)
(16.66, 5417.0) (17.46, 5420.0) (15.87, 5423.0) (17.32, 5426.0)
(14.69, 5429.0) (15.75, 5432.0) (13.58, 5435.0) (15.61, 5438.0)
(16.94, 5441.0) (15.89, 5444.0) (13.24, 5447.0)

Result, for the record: -0.2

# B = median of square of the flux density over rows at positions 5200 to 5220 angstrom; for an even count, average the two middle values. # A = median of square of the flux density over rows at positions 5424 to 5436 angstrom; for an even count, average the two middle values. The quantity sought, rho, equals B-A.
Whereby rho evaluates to -56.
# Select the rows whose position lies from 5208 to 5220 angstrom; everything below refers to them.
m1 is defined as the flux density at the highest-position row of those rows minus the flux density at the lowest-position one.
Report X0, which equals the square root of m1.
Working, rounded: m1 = 6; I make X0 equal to 2.5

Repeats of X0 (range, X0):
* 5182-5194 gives 2.4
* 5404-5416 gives 1.7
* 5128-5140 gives 1.0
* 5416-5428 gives 0.8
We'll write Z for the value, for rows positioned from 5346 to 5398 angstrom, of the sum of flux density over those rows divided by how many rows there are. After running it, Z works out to 15.5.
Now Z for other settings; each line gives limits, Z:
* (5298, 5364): 15.7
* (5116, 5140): 11.8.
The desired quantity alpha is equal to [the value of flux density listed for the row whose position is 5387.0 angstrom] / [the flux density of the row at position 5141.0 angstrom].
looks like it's 1.25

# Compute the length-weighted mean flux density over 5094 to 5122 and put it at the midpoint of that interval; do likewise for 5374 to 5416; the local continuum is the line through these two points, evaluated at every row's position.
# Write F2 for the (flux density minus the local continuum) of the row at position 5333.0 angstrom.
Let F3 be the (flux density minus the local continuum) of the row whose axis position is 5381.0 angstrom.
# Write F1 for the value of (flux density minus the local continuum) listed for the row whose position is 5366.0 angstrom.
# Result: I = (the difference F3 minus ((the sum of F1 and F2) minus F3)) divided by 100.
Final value 0.01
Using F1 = -0.1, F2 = 1.6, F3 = 1.1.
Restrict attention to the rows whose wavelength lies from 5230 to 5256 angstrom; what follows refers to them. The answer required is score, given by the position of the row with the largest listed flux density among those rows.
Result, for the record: 5246.0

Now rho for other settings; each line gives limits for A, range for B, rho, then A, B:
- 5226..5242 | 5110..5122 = -88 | 239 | 151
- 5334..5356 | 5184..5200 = -89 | 251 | 161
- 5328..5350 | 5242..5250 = -2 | 237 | 234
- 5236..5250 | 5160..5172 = -174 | 261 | 88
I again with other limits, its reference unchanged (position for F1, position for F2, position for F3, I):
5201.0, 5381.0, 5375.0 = 0.01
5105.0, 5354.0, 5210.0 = -0.09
